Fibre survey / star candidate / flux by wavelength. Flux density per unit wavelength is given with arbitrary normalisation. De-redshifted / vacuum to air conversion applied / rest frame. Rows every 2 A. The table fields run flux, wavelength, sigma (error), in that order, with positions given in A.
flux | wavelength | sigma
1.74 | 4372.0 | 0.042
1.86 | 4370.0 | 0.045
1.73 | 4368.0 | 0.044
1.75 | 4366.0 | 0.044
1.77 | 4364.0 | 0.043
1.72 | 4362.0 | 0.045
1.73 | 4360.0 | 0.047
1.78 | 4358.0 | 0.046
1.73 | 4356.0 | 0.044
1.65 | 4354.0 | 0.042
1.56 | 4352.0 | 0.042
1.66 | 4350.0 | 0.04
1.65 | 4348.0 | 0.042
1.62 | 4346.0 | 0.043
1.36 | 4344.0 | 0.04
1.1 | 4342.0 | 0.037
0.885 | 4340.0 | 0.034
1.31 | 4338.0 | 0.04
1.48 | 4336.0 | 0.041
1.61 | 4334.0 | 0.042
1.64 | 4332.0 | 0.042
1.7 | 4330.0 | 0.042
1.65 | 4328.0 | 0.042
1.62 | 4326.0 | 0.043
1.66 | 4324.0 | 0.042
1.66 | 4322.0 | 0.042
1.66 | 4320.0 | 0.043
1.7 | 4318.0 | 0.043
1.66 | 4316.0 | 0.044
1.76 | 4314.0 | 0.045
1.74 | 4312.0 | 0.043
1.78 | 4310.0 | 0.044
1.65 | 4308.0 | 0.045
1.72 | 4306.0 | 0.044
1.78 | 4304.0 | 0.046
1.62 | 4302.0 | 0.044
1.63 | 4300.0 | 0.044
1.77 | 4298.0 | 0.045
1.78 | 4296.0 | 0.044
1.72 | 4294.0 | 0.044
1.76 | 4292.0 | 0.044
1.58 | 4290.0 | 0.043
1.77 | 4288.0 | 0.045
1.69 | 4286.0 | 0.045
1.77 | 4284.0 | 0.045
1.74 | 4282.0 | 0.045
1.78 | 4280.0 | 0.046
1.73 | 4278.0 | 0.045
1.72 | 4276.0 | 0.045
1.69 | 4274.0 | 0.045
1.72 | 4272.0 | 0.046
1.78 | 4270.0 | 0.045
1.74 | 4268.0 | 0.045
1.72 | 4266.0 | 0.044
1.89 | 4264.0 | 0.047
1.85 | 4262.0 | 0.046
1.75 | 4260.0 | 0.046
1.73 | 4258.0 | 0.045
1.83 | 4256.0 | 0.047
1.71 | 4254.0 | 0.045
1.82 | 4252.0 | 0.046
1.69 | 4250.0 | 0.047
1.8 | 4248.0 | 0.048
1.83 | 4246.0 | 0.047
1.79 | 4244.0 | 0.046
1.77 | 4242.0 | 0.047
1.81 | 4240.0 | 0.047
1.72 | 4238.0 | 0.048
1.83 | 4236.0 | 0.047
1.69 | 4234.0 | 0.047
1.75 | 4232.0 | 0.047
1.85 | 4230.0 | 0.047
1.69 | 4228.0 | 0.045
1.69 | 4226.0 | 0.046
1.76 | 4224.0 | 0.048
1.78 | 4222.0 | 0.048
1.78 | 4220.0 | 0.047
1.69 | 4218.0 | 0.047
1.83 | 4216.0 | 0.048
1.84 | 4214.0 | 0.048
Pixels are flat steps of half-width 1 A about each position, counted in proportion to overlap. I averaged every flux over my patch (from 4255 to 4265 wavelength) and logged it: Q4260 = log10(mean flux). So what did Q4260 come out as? 0.258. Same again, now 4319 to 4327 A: 0.217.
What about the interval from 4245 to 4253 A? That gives 0.252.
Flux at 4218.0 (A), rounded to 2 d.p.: 1.69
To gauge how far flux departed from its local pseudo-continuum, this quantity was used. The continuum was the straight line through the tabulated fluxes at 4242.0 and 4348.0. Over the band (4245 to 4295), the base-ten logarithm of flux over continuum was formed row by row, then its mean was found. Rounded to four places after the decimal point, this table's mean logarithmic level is 0.0032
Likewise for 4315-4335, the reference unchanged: -0.0053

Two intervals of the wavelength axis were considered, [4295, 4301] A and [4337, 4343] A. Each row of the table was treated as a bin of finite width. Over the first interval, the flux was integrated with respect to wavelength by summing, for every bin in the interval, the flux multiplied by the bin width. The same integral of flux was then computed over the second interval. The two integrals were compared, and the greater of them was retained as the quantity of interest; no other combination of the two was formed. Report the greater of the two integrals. 10.4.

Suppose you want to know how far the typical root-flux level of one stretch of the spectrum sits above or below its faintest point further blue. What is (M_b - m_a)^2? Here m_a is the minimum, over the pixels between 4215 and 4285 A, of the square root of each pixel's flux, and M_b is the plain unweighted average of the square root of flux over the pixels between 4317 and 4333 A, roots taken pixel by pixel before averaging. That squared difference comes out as 0.0001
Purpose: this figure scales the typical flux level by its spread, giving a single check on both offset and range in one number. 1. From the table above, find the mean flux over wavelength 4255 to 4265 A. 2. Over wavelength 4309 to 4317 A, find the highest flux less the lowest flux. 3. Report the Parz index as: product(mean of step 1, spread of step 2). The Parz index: 0.217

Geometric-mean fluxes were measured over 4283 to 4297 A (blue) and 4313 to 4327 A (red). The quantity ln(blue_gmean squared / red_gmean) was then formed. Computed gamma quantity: 0.573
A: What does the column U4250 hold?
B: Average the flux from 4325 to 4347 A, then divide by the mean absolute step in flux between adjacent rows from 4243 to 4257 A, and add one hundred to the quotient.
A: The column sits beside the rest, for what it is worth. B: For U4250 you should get 116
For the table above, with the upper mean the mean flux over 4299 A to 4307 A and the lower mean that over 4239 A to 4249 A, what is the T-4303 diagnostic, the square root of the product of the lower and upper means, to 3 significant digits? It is 1.74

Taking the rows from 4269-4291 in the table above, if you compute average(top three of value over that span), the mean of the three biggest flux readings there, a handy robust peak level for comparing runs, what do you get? 1.78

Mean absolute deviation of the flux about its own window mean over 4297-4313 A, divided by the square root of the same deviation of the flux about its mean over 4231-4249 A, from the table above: 0.29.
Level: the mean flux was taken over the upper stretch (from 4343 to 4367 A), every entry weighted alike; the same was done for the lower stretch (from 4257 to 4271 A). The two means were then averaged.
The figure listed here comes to 1.72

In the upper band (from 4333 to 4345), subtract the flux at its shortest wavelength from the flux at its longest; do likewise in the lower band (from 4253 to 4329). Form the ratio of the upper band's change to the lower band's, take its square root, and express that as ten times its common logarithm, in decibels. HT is 3.1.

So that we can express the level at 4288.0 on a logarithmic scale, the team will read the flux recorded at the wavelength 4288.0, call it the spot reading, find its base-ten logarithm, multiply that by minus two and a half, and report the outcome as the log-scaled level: -0.620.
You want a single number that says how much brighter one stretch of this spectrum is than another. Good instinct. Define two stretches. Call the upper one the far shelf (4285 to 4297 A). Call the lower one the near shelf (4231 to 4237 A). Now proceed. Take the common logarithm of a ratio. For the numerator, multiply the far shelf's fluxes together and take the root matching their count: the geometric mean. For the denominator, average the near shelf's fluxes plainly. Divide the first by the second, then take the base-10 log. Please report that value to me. -0.010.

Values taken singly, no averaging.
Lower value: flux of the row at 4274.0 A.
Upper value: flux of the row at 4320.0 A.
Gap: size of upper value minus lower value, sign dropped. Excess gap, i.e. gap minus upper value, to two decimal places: -1.63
